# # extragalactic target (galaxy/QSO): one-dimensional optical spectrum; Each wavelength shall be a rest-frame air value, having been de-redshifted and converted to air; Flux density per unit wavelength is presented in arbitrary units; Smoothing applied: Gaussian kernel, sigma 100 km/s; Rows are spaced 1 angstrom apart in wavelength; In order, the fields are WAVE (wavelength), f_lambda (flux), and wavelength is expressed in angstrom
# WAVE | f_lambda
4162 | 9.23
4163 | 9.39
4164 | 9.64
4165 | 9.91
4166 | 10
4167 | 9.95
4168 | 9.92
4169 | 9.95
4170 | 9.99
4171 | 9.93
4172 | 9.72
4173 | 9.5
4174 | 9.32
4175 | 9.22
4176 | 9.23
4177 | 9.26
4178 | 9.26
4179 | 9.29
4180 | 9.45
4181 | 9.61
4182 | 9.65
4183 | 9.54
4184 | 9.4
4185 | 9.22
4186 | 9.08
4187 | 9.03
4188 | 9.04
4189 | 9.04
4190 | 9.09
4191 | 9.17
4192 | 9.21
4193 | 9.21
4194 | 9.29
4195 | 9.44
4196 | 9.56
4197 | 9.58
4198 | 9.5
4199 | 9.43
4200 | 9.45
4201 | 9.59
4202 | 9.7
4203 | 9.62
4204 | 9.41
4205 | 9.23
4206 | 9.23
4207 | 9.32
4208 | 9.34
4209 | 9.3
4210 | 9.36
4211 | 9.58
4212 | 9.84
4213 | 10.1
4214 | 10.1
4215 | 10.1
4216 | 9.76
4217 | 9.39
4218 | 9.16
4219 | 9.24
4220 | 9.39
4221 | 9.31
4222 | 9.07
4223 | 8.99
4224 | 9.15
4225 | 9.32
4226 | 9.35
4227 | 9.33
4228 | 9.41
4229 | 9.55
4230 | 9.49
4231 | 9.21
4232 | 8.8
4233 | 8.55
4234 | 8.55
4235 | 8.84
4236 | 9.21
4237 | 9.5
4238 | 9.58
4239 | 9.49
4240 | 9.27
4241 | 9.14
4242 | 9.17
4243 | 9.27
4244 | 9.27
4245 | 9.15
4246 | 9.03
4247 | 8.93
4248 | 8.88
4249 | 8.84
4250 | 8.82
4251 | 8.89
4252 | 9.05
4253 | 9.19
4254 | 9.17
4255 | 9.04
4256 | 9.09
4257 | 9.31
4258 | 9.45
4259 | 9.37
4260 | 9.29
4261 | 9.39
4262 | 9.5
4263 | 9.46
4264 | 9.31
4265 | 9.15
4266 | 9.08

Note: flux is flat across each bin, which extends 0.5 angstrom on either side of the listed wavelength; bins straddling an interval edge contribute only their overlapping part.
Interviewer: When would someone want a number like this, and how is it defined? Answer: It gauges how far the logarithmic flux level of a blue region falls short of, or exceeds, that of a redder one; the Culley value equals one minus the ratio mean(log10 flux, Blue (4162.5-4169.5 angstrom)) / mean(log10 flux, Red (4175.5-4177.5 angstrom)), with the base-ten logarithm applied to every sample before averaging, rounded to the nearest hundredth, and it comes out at -0.03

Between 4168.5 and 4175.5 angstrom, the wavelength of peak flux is 4170 angstrom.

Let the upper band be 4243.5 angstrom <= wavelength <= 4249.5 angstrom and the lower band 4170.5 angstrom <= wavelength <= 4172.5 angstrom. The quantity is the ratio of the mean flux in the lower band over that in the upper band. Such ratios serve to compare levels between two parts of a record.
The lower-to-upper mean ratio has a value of 1.09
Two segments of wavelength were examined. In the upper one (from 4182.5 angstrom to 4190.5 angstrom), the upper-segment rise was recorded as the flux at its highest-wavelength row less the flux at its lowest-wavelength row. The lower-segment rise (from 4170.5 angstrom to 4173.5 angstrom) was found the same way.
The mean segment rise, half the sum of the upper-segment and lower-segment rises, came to -0.44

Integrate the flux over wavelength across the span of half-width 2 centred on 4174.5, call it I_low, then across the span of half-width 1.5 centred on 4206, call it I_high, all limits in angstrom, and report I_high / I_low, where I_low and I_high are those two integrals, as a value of 0.75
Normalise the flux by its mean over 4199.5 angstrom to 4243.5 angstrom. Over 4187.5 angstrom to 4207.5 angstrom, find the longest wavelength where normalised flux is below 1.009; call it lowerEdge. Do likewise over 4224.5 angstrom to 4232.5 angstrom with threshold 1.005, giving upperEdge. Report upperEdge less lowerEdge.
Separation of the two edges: 25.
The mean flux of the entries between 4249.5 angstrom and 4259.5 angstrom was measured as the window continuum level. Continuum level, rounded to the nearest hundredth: 9.14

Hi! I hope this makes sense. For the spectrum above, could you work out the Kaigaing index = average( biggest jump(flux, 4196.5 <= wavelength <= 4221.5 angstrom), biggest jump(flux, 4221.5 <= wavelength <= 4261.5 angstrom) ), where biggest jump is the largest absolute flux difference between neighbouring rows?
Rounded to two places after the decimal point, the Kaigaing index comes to 0.39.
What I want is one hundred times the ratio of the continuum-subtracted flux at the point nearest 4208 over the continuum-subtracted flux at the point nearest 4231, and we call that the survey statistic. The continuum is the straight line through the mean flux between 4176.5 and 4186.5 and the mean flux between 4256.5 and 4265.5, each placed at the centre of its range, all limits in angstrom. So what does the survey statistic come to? 20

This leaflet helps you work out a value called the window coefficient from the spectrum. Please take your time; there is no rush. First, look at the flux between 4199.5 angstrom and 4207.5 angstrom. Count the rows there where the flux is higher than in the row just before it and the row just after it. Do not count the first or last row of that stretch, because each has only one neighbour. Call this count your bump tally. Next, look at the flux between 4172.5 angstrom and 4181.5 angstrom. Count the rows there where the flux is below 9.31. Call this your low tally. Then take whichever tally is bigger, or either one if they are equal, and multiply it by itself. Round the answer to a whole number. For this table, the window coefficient 25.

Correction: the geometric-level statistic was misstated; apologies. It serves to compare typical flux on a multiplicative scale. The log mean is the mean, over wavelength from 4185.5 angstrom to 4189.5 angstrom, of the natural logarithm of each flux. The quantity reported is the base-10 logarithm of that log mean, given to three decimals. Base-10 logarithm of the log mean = 0.343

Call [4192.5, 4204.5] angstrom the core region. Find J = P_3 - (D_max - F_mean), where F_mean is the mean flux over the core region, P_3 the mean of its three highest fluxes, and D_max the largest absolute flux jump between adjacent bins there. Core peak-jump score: 18.9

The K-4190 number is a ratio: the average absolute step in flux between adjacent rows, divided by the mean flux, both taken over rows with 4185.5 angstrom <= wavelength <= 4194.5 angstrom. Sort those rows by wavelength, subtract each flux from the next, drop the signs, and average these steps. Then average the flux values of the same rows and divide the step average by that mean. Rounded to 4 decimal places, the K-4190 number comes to 0.0042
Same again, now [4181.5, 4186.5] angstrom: 0.0152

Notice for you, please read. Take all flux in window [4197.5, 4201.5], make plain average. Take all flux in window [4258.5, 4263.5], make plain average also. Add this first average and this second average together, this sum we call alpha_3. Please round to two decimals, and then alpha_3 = 18.89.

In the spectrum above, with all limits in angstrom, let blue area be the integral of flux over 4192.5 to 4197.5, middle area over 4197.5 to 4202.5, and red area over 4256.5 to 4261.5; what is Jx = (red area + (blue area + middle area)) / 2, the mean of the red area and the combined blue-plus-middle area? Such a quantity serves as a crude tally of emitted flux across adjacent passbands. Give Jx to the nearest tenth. 70.8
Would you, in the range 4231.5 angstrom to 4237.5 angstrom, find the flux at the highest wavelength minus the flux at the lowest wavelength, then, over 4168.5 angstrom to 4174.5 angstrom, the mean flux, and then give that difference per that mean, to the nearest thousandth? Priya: 0.072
